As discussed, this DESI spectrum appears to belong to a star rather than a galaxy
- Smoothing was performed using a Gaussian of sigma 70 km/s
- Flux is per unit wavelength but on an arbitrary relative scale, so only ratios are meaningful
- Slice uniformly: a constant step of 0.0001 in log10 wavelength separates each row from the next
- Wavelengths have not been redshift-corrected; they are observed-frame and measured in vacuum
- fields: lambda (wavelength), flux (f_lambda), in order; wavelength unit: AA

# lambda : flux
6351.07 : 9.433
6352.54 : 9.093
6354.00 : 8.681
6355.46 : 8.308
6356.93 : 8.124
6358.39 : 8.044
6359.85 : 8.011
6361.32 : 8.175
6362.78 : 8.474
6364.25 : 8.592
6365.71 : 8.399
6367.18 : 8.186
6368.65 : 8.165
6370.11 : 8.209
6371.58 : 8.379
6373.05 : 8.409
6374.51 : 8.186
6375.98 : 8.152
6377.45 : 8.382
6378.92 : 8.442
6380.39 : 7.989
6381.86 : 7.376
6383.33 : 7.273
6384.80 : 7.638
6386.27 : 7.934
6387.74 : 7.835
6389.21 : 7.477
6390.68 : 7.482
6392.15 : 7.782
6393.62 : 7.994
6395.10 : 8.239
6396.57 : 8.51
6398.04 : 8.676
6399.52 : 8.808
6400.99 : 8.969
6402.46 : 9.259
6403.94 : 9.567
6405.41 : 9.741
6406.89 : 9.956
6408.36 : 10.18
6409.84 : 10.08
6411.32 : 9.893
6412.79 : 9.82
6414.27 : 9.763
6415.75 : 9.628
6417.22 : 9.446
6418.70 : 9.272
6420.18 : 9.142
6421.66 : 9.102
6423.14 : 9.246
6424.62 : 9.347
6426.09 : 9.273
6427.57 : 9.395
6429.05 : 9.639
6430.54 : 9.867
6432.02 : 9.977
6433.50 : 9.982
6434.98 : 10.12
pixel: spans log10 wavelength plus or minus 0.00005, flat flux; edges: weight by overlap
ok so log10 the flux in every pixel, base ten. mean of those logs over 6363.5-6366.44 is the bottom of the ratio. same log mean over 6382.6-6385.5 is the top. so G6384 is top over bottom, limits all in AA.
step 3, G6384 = 0.94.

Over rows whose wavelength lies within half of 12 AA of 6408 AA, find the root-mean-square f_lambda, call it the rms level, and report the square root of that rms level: 3.13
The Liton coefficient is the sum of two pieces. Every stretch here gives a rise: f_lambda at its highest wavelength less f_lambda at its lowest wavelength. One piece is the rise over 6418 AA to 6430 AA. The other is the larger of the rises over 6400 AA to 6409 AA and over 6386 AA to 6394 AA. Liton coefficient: 1.6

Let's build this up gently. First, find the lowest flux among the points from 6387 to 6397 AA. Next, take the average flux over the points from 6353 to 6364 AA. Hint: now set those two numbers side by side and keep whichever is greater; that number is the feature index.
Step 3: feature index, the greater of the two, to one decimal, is 8.3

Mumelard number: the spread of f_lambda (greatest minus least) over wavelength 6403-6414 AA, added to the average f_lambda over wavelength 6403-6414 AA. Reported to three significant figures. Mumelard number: 10.5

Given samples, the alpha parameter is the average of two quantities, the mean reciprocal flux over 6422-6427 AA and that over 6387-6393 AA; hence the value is 0.119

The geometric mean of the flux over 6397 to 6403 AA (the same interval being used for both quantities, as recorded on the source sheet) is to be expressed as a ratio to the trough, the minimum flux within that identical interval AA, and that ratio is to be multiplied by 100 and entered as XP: 103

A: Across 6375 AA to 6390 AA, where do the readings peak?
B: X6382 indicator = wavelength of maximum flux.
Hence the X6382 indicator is 6378.92 AA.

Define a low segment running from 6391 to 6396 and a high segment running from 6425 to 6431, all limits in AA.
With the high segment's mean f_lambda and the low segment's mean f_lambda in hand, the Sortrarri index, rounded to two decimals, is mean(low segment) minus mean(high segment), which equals -1.54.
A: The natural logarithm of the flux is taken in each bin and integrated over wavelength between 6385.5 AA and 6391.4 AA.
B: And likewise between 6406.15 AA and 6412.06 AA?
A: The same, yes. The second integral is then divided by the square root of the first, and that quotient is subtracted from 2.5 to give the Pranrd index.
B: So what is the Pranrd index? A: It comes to -1.43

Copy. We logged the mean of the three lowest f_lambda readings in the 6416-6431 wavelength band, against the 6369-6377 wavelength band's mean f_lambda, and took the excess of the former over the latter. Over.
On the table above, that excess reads 0.9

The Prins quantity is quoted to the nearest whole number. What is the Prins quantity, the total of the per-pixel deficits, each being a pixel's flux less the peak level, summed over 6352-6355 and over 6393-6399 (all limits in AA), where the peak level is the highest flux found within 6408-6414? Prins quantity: -10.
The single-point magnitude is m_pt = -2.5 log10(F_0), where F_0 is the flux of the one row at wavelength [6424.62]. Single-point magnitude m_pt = -2.43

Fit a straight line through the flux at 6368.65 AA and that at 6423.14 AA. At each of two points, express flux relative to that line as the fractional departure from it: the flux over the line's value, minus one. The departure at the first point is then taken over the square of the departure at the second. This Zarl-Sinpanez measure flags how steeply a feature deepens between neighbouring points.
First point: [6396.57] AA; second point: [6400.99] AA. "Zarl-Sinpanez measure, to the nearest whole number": -70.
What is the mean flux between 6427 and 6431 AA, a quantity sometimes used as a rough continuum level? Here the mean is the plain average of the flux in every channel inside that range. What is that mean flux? 9.6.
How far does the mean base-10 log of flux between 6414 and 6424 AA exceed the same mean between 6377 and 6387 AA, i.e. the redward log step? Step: 0.077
